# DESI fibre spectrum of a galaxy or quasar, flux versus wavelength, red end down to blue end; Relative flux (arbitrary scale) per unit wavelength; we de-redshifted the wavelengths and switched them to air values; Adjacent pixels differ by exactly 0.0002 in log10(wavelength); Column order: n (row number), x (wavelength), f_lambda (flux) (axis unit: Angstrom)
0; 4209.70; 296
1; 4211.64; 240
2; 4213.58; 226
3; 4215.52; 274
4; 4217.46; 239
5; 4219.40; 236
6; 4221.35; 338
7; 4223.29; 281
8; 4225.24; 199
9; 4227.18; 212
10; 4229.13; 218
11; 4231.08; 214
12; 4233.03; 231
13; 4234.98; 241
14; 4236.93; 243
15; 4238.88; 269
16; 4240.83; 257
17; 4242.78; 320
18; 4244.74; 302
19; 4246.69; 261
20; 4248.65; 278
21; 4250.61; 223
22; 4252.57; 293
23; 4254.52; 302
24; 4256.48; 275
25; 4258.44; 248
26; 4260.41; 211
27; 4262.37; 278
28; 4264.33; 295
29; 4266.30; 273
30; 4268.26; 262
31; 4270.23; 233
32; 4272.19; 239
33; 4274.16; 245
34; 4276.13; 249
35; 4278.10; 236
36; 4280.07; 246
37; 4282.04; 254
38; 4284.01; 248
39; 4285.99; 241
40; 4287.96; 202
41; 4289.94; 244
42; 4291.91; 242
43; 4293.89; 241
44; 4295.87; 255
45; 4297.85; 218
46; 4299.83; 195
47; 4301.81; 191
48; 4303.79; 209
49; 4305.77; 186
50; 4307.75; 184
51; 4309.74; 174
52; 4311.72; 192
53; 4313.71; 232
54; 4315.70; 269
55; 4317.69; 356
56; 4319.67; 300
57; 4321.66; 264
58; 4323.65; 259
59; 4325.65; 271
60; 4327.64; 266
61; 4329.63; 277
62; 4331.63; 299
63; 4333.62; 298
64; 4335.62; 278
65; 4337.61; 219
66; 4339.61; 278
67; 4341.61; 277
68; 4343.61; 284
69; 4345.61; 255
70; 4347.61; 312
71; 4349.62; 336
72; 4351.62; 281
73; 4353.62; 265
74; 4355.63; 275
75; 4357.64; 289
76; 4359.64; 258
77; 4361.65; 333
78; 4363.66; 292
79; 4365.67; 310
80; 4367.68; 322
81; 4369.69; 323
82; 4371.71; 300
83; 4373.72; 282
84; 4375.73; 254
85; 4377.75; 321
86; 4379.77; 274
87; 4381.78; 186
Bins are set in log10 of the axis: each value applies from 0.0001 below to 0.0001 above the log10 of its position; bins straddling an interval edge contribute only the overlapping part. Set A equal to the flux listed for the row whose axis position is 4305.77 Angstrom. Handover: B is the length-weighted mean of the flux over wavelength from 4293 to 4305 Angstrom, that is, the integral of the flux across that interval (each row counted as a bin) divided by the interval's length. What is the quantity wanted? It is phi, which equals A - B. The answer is -31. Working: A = 186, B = 217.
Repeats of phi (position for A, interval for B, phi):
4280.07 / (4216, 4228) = -6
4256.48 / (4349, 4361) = -9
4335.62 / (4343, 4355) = -11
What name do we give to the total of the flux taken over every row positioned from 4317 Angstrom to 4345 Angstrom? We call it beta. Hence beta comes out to 3926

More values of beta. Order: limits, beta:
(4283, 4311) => 3030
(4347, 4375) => 4178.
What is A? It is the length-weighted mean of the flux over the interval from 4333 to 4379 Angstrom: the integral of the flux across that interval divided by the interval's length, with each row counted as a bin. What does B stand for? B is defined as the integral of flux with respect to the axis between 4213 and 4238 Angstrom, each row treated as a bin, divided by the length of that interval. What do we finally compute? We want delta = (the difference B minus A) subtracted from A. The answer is 334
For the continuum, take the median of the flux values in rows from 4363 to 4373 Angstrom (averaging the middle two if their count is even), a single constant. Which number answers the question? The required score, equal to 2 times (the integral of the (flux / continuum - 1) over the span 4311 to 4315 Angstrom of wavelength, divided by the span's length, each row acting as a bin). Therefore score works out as -0.60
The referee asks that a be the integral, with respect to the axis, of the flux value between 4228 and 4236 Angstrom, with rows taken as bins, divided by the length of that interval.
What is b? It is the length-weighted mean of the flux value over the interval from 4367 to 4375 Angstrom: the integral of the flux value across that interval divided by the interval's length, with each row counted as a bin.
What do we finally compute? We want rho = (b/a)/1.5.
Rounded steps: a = 226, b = 304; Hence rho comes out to 0.899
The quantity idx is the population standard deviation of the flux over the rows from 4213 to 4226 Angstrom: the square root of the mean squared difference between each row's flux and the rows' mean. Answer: 42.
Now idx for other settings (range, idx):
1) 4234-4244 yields 29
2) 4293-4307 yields 24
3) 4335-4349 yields 27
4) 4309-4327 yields 51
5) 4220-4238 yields 41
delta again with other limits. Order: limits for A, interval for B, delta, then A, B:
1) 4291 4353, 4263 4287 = 258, 255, 252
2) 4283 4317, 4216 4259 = 182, 220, 259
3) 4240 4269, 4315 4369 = 258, 272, 286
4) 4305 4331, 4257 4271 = 241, 250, 258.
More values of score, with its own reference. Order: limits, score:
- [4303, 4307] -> -0.74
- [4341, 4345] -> -0.20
